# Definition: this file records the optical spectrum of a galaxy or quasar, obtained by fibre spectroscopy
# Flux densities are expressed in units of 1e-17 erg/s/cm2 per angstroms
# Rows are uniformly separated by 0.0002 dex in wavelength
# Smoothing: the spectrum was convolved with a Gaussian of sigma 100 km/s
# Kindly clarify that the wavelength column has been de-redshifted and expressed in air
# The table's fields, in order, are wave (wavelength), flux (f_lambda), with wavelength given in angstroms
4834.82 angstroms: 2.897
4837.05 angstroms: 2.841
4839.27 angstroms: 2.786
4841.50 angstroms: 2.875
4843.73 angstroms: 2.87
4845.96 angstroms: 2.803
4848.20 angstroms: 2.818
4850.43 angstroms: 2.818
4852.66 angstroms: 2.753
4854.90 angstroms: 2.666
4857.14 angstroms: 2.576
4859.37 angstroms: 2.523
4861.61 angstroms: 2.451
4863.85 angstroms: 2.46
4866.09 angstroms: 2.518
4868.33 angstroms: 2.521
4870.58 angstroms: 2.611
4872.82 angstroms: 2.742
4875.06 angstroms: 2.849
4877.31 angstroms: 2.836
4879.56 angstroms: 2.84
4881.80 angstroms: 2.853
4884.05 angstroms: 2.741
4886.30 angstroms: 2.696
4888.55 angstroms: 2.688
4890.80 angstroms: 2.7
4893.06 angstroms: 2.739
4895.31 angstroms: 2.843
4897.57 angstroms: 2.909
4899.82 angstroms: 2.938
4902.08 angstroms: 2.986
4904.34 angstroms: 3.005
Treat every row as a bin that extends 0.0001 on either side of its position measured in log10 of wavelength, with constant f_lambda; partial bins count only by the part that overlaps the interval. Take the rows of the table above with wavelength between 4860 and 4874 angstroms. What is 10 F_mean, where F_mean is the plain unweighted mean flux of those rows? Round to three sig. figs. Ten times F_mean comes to 25.5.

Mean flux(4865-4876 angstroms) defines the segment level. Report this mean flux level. 2.65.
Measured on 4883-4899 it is 2.76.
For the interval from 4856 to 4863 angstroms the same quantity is 2.52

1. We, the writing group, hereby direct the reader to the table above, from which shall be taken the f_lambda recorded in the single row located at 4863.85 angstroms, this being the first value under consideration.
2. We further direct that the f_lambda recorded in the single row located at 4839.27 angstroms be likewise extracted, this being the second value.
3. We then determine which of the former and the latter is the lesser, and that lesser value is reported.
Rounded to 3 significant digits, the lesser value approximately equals 2.46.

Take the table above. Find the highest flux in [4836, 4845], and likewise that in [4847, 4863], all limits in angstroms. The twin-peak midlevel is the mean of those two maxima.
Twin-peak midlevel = 2.85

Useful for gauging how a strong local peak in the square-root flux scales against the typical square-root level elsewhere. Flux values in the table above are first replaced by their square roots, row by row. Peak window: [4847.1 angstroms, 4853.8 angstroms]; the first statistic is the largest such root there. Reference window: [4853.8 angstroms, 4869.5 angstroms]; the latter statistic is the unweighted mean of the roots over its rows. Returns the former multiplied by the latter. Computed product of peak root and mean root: 2.67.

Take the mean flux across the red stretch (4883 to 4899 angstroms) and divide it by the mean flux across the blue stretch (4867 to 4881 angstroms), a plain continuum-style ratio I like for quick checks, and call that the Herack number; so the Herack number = 1.01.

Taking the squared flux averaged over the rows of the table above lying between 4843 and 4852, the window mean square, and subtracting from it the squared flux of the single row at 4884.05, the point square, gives 0.5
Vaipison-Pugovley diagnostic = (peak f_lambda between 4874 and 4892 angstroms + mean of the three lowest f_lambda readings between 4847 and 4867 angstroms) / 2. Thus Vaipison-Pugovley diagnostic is 2.66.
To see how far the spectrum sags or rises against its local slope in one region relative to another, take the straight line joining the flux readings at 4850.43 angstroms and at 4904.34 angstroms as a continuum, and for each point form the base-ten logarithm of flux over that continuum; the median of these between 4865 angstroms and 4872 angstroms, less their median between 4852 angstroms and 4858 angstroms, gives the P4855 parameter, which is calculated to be -0.031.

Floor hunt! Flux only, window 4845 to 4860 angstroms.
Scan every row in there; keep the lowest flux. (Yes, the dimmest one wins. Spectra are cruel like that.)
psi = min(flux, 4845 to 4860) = 2.523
